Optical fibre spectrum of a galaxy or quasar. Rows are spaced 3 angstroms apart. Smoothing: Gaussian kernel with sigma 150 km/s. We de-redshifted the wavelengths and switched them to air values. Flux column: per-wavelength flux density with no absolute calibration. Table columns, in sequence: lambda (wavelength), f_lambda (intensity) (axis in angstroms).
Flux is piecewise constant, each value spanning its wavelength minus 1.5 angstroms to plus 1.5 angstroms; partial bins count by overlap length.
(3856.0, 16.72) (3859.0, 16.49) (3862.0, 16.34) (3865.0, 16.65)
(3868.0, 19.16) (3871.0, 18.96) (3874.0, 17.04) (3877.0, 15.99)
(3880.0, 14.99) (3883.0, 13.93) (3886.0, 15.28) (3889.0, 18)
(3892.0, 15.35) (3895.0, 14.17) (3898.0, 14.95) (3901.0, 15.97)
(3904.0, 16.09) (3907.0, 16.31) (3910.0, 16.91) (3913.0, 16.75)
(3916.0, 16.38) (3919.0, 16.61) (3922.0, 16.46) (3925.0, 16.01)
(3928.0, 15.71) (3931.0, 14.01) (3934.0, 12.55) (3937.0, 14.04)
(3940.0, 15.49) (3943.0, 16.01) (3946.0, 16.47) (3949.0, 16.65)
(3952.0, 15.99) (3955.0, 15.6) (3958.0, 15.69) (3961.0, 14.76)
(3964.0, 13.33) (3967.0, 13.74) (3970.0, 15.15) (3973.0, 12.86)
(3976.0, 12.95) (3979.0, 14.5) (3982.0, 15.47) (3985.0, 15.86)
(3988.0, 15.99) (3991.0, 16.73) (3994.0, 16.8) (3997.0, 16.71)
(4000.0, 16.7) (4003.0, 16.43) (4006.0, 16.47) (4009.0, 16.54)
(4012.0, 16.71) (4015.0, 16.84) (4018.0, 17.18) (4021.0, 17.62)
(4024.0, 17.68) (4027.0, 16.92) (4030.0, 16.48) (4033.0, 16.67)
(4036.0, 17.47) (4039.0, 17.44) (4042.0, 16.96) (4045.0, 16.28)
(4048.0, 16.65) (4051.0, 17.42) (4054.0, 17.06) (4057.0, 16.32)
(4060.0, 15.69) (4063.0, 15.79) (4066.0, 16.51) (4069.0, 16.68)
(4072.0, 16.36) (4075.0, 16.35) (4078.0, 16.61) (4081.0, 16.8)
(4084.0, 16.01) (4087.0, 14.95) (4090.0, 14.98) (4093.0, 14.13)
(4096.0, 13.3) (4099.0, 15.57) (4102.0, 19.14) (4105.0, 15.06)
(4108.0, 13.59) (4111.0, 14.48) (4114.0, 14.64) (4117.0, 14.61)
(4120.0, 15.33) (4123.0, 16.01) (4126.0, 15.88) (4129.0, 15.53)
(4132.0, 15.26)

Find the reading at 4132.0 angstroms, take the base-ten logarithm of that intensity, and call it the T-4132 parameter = 1.18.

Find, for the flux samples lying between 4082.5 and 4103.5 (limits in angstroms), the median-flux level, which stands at 15.0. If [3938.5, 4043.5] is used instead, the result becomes 16.5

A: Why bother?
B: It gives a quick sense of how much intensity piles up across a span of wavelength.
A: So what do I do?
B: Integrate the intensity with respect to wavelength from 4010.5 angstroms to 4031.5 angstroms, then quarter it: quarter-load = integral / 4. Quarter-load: 90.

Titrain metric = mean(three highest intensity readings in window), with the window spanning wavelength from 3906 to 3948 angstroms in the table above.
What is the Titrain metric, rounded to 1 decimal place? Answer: 16.8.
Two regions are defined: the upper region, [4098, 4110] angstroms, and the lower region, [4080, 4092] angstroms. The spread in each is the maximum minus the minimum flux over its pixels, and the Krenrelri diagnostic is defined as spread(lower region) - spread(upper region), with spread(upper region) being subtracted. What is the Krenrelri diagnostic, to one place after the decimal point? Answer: -3.7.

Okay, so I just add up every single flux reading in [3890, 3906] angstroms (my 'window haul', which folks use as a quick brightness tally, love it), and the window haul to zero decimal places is 77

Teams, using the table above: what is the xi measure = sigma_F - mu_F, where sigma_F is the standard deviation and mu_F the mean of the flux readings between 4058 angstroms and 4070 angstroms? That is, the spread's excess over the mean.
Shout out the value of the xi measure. -15.7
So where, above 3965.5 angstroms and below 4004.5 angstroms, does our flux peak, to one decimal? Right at 3994.0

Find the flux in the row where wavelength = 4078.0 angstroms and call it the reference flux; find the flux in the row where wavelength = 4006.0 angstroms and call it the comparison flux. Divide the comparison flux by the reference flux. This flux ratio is 0.99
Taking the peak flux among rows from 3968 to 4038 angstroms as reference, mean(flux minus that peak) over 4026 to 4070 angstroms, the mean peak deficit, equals -0.99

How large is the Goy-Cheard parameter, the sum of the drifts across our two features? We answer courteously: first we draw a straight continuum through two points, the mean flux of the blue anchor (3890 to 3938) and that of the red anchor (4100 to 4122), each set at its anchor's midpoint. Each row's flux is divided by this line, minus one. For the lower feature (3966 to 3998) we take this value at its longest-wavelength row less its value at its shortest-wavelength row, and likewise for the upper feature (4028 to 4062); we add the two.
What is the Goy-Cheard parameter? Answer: 0.15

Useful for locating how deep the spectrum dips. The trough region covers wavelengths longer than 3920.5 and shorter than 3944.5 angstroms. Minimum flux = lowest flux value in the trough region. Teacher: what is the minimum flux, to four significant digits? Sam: 12.55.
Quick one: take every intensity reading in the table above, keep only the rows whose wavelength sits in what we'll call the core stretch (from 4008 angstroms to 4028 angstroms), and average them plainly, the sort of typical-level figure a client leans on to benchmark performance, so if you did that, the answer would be 17.1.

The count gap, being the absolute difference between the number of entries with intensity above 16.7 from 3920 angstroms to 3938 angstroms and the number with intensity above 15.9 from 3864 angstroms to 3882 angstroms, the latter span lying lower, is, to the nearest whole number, 5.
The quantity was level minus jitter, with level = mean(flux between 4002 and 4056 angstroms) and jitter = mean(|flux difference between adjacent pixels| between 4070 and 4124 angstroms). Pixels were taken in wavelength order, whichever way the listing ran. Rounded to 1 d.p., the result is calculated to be 15.9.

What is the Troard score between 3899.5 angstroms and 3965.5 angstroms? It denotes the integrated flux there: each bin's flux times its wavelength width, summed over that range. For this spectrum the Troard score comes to 1031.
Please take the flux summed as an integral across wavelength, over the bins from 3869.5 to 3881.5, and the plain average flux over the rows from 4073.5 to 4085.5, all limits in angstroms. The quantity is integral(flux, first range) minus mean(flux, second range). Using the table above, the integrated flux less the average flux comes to 184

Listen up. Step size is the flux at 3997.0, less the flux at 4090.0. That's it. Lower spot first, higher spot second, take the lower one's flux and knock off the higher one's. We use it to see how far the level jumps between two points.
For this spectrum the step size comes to 1.7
